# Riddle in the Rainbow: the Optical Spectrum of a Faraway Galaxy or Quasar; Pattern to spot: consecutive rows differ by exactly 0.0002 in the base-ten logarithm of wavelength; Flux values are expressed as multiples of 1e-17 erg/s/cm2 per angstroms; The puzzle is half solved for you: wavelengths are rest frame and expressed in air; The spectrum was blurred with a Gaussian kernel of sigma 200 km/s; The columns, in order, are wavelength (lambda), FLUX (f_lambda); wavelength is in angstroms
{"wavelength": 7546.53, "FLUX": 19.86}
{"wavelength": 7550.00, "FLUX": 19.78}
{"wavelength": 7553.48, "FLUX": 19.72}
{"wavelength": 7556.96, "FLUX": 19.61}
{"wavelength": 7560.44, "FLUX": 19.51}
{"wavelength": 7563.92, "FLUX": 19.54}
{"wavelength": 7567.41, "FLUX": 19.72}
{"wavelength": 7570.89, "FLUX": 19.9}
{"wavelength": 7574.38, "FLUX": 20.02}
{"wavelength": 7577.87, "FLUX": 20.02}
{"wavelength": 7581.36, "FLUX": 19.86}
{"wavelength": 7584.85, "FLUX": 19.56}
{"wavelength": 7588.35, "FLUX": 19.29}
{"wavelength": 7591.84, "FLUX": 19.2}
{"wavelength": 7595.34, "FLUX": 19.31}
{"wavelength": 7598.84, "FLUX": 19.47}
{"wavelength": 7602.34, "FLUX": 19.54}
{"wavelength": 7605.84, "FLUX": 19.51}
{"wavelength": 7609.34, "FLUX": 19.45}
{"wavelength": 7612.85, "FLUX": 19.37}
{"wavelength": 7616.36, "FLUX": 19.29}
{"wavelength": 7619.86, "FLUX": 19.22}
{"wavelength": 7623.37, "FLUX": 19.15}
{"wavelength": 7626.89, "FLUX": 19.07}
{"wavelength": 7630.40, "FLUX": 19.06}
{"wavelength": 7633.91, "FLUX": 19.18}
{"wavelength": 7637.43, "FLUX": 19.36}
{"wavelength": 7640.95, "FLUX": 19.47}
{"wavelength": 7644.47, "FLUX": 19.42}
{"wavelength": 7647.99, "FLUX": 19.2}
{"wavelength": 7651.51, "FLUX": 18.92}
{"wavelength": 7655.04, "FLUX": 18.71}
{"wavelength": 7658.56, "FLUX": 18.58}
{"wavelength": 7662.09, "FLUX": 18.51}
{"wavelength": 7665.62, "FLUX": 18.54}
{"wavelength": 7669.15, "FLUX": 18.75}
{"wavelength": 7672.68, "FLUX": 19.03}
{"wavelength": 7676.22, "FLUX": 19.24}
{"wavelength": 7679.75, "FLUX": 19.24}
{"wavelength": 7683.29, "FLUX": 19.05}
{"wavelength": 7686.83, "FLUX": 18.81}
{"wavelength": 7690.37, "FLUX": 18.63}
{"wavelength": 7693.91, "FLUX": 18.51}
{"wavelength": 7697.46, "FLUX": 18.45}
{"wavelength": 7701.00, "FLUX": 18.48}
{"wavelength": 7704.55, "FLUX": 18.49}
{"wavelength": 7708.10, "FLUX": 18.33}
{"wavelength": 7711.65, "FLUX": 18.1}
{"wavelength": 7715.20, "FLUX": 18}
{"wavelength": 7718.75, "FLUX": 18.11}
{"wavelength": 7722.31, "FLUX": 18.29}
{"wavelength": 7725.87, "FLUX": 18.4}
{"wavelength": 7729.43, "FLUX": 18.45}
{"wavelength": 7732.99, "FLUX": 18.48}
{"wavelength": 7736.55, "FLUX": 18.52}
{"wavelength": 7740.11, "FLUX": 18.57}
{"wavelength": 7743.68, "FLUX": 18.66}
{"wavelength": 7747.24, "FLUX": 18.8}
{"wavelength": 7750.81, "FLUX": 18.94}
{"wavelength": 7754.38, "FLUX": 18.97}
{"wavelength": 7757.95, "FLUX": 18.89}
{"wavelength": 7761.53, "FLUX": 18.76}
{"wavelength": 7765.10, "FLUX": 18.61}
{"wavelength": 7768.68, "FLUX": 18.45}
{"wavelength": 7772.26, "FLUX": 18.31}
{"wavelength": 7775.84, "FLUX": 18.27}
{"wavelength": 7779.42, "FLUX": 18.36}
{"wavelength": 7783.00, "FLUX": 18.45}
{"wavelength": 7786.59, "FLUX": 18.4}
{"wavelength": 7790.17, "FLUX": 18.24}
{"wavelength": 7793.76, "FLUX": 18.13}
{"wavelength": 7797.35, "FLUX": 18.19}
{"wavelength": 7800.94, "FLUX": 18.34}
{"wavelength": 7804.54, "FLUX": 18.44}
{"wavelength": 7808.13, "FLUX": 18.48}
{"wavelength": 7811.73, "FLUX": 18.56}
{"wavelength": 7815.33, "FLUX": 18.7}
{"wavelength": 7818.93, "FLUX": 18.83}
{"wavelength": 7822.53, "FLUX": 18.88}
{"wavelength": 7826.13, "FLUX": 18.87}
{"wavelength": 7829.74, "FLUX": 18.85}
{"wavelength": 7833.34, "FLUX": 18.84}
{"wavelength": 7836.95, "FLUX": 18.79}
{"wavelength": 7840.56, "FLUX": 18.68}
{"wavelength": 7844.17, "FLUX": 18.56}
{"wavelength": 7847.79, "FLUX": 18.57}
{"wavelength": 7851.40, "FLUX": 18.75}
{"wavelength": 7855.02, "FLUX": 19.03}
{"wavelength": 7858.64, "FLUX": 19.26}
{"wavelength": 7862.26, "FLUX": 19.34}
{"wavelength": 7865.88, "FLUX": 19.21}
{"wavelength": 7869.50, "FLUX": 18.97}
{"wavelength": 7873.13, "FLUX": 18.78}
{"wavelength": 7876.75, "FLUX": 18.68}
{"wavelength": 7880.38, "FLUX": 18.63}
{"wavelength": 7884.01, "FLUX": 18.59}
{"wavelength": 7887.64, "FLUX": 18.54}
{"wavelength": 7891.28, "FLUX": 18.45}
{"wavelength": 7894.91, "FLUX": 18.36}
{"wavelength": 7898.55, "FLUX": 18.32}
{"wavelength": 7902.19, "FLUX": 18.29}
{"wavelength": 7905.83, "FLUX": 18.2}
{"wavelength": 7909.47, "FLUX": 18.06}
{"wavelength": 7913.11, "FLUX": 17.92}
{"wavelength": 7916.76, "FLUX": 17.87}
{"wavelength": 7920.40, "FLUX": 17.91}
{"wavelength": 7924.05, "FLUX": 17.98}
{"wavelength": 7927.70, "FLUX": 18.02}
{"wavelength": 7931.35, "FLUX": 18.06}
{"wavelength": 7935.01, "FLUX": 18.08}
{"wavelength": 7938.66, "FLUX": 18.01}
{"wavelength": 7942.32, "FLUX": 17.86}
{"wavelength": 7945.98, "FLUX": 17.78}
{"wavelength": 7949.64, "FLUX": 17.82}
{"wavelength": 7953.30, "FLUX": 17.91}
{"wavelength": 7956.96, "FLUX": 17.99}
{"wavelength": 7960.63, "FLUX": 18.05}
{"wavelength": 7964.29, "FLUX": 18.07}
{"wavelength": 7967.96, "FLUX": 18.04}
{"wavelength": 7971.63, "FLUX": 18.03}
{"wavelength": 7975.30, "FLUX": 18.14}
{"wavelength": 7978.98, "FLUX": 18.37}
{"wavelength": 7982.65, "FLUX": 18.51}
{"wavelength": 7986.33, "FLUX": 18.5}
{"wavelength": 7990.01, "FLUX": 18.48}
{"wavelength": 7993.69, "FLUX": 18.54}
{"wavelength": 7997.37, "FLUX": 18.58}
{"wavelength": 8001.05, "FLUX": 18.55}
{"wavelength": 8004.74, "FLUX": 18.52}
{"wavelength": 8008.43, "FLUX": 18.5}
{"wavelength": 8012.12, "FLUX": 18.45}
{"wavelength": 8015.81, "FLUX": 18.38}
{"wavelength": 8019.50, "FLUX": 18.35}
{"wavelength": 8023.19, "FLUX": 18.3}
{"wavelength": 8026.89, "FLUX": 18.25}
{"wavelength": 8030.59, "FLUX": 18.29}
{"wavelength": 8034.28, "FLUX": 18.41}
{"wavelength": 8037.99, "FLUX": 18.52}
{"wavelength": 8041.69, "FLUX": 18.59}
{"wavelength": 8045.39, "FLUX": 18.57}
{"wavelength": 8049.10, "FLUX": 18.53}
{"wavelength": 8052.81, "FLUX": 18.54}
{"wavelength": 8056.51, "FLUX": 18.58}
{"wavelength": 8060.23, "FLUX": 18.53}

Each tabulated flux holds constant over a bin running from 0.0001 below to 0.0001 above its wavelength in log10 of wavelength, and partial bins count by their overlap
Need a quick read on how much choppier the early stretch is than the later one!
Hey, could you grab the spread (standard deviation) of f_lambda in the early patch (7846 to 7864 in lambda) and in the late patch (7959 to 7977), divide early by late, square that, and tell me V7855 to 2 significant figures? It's 56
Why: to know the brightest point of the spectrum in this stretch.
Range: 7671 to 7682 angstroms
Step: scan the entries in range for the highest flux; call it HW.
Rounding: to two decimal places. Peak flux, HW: 19.24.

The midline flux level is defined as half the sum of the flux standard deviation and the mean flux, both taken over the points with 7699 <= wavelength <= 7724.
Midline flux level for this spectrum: 9.2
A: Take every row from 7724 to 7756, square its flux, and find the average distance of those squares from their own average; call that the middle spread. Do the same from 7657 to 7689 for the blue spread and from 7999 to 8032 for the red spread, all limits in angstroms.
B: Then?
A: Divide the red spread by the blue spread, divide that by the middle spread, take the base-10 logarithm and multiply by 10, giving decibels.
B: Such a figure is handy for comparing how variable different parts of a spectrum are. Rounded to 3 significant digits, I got -12.5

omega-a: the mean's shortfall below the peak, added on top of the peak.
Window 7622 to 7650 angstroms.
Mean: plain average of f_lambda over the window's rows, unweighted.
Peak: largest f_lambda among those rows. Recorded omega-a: 19.7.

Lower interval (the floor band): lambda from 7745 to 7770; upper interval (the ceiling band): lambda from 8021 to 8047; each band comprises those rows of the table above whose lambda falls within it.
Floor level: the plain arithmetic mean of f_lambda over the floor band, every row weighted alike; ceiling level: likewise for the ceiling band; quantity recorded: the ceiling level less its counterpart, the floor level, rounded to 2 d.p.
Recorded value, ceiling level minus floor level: -0.36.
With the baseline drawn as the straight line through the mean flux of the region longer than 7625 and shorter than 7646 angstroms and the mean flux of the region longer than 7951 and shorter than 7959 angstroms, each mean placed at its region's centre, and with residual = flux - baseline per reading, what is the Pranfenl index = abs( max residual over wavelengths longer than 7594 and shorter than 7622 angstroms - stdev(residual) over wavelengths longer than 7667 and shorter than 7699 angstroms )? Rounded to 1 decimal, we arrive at 0.1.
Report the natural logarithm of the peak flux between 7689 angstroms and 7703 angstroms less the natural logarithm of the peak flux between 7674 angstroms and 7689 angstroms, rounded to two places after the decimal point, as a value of -0.03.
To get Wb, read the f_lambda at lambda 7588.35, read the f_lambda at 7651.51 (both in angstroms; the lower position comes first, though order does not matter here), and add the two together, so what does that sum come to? 38.2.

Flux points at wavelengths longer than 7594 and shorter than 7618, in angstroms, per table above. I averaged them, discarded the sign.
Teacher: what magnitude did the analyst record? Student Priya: 19.4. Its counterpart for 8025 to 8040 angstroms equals 18.4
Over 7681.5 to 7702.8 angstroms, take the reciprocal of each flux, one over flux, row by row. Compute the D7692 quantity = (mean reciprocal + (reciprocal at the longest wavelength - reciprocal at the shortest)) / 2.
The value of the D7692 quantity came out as 0.0276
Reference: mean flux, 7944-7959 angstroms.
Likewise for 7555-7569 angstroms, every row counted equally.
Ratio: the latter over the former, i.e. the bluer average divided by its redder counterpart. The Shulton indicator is 1.096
